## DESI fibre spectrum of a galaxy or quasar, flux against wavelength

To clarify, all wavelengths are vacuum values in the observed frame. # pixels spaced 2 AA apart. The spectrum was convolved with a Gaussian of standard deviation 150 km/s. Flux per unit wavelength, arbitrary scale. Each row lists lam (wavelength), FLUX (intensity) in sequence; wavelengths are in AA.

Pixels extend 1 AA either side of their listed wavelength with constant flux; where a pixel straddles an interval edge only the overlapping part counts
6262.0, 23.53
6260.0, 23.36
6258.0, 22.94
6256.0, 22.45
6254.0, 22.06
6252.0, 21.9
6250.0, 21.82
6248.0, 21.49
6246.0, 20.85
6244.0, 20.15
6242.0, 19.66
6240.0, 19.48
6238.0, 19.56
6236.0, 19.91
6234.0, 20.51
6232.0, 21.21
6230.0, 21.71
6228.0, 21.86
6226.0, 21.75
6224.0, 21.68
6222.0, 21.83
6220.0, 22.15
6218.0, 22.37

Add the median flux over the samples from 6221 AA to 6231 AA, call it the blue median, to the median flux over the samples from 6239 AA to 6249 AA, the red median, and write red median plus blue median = 41.9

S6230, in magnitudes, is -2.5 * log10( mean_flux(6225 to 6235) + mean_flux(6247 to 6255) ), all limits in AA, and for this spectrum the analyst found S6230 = -4.09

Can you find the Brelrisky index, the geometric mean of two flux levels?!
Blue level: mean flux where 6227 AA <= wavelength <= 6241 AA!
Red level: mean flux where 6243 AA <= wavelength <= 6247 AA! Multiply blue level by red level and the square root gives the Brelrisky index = 20.6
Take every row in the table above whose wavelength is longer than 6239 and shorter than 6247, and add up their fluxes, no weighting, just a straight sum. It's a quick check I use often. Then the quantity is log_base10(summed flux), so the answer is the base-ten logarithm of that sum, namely 1.90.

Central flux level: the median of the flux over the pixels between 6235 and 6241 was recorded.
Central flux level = 19.6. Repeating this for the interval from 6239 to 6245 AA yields 19.7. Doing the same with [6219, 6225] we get 21.8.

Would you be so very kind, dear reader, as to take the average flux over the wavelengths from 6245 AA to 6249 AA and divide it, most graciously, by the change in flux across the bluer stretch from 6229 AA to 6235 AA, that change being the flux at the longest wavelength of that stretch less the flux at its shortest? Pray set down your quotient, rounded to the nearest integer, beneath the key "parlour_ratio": -18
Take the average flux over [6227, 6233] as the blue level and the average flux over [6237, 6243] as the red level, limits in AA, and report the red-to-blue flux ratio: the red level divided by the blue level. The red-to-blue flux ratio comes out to 0.91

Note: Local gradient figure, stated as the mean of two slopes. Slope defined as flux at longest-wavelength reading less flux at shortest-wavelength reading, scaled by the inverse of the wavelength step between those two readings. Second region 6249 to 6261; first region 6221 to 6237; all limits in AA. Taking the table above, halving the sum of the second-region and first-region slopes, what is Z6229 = 0.01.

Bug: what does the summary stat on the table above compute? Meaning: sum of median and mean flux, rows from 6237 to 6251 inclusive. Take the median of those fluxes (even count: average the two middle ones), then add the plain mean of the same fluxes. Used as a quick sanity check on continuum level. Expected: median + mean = 40.6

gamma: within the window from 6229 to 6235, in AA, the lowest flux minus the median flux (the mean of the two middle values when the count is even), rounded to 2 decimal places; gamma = -0.70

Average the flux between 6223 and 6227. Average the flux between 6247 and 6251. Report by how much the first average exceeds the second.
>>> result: 0.1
